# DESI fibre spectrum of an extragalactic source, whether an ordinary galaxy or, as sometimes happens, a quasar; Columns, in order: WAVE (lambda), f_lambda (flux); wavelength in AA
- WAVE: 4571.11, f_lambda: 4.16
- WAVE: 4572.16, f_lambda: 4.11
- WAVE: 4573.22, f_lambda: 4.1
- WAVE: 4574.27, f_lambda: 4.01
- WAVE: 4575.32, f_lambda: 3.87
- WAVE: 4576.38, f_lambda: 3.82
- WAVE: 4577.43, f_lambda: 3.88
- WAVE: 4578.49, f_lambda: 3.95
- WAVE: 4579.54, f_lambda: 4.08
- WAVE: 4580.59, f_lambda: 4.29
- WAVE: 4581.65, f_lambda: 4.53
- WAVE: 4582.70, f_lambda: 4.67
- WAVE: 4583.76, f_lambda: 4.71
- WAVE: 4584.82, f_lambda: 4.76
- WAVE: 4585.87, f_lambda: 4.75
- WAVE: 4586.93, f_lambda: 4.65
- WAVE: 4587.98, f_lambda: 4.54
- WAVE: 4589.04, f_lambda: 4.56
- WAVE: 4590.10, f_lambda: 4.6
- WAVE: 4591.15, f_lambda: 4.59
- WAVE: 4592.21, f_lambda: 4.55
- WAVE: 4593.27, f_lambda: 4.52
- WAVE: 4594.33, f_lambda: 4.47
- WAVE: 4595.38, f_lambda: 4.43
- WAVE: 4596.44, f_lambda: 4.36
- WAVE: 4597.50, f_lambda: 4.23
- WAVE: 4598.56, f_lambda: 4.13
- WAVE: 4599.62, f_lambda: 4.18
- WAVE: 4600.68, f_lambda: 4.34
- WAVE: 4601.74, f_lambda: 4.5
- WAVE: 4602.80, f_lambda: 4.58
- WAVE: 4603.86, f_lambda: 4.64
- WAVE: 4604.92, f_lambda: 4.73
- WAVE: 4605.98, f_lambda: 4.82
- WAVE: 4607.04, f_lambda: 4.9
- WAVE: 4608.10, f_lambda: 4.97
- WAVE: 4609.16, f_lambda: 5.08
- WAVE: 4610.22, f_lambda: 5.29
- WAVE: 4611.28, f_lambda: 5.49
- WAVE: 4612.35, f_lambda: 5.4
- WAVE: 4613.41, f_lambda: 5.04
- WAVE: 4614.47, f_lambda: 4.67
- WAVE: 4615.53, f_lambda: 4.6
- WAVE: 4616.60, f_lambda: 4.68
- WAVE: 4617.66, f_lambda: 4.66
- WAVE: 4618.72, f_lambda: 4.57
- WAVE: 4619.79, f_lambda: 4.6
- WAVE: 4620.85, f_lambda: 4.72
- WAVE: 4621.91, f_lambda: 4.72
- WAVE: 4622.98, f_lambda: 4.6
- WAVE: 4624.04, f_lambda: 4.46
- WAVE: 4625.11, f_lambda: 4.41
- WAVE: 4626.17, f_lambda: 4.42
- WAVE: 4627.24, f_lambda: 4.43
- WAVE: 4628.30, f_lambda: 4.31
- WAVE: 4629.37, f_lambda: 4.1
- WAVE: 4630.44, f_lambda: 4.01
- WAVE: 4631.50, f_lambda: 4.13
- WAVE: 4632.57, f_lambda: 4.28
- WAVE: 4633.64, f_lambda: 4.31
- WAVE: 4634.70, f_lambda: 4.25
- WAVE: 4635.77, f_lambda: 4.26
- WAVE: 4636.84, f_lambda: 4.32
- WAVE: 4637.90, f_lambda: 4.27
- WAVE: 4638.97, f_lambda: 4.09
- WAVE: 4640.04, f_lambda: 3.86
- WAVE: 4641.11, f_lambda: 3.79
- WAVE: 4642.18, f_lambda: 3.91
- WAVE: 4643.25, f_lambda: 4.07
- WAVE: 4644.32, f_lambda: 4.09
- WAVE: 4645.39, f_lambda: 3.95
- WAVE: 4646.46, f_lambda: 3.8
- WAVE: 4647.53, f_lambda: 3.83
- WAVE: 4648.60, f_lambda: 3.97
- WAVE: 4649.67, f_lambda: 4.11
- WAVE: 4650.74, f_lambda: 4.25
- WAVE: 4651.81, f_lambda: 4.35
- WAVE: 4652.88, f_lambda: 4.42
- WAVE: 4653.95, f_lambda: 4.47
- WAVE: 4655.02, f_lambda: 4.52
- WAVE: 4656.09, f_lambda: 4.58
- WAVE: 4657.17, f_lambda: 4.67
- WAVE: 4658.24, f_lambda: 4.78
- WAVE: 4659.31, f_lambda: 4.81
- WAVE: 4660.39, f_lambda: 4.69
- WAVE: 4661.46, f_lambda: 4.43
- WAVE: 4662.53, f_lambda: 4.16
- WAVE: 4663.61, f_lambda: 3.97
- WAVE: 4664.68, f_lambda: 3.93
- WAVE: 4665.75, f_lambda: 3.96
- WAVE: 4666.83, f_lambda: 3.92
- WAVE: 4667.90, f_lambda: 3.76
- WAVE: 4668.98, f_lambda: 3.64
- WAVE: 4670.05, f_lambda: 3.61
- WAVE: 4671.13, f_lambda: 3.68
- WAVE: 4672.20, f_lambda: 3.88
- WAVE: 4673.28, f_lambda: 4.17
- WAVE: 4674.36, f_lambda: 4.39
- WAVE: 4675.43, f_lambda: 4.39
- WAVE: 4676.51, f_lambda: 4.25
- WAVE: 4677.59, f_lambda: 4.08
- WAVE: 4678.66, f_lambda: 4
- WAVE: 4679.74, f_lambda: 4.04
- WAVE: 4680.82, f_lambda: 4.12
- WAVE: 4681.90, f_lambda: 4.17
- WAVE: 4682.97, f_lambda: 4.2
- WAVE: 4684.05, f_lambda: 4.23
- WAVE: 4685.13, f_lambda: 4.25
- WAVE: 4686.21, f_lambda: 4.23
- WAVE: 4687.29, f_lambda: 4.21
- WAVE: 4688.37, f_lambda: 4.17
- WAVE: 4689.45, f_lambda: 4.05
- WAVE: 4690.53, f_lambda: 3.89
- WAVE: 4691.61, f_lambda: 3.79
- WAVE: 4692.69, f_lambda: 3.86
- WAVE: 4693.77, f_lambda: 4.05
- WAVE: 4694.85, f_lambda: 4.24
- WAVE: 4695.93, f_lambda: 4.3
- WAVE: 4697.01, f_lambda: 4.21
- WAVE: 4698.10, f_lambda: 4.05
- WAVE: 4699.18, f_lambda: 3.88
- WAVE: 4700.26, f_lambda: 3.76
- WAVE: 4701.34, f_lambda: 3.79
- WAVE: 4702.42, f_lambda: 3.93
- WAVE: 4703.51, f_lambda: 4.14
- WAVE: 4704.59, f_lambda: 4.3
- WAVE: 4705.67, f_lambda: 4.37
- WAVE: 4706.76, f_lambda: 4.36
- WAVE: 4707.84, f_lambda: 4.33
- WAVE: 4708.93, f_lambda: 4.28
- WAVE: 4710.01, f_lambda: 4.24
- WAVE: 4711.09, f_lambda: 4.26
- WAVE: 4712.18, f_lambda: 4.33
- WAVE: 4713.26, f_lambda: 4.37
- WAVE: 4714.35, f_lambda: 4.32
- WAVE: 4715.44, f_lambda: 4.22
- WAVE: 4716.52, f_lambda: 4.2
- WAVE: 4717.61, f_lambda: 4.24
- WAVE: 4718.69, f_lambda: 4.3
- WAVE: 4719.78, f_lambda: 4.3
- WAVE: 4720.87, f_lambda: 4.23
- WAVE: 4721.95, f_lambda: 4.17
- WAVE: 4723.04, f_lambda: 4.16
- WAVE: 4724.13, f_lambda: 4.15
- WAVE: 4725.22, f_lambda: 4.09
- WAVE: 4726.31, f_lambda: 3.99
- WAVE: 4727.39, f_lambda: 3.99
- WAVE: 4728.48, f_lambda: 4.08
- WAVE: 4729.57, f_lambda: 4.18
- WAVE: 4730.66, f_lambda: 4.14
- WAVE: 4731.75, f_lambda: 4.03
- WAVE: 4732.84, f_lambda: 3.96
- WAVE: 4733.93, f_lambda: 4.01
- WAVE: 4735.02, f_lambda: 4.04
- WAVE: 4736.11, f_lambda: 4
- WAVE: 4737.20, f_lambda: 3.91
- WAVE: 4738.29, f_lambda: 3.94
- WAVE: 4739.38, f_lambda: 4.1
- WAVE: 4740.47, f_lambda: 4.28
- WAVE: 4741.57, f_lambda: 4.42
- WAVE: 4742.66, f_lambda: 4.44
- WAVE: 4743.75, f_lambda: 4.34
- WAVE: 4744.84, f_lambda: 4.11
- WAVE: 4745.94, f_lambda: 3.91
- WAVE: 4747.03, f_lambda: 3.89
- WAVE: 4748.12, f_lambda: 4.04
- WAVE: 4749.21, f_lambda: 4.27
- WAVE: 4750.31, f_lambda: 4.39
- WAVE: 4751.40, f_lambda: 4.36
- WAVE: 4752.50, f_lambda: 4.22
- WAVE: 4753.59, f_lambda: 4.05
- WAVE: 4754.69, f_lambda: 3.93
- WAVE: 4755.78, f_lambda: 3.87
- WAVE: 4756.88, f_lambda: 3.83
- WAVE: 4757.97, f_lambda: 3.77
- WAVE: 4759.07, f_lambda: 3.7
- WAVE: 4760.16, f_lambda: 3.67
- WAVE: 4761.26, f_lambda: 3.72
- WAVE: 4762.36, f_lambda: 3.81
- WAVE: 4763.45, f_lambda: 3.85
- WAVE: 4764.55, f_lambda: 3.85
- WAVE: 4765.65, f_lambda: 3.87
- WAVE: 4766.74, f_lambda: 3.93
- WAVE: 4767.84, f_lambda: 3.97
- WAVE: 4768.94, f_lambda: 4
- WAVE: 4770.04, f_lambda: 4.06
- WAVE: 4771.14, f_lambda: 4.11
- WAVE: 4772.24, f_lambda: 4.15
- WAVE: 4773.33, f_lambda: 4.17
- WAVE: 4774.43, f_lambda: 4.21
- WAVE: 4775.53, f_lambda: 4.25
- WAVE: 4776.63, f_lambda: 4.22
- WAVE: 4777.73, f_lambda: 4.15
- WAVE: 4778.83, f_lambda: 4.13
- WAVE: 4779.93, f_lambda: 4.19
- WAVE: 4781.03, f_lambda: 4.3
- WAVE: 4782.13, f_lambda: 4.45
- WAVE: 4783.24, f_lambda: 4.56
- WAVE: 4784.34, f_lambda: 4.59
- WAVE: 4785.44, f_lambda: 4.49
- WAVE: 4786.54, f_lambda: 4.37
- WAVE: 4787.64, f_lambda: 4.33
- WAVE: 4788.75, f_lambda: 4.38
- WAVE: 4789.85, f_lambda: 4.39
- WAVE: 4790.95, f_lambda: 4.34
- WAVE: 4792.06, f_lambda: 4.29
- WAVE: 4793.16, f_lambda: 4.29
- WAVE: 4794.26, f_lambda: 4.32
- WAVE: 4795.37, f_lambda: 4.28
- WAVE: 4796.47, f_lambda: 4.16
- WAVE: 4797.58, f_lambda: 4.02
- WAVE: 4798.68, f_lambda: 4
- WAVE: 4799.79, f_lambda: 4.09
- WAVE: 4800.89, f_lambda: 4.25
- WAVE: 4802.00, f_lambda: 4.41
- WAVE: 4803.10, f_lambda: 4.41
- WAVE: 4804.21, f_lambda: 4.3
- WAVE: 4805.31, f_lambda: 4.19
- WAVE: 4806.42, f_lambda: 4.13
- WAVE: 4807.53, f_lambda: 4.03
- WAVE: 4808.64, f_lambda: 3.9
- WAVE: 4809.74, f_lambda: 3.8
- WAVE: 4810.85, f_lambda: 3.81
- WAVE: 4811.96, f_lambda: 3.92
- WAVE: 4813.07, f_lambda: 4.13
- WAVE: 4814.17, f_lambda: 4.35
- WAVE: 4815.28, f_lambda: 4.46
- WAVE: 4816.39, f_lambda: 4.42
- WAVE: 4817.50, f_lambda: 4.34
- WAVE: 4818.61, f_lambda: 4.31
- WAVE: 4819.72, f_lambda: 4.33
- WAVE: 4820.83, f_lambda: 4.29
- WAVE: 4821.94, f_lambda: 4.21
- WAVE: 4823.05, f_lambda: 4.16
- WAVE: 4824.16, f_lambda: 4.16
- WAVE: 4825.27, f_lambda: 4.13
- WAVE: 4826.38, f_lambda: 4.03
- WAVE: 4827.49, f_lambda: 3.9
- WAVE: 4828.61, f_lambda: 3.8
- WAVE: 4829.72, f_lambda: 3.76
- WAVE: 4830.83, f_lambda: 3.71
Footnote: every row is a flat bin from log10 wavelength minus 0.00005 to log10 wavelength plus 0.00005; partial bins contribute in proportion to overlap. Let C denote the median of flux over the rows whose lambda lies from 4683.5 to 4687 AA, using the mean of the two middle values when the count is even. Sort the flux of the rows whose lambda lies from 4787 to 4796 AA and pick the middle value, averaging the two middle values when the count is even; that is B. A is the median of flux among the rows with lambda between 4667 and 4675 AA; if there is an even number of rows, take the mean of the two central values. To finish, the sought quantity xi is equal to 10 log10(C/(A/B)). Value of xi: 6.9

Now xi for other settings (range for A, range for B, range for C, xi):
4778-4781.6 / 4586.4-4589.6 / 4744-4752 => 6.5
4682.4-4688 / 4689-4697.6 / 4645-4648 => 5.6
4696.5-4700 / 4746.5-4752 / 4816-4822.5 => 6.6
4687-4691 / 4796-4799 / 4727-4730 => 6.0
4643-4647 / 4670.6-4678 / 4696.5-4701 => 6.2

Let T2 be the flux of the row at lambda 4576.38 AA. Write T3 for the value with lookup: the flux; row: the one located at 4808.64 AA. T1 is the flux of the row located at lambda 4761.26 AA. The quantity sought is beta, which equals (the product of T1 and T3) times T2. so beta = 55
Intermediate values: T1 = 3.72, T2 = 3.82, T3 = 3.9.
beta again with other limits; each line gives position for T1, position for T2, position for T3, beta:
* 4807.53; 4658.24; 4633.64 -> 83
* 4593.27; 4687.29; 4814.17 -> 83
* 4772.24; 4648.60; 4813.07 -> 68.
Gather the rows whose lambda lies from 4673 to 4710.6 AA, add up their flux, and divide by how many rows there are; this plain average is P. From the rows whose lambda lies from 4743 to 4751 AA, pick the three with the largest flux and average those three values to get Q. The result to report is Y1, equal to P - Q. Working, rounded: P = 4.13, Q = 4.33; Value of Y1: -0.20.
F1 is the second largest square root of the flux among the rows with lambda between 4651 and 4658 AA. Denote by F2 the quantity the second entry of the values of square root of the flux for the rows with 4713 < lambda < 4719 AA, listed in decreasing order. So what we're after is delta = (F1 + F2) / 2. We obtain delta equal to 2.11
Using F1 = 2.14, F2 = 2.08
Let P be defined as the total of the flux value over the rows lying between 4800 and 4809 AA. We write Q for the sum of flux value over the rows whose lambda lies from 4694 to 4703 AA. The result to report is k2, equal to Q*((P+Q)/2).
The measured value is 1058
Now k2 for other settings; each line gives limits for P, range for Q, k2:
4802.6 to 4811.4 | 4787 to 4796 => 1163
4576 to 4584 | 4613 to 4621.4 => 1341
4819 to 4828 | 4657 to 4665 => 1216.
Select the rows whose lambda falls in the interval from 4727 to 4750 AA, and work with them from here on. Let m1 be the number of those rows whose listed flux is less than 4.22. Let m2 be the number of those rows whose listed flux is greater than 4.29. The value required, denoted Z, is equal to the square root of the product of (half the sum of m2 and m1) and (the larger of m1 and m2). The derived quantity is 12.3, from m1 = 16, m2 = 3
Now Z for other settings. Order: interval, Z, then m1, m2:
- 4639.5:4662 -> 10.0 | 10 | 10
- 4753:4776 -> 14.1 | 20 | 0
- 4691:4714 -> 9.2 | 10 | 7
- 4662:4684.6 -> 12.7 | 17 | 2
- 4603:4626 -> 14.8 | 0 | 21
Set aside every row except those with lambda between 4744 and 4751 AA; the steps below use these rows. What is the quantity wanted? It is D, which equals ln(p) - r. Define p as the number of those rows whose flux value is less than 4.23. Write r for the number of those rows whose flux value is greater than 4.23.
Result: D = -0.6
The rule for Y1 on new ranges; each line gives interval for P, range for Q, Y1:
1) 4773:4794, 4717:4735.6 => 0.04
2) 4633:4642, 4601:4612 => -1.14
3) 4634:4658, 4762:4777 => -0.05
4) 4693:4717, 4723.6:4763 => -0.24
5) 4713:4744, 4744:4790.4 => -0.39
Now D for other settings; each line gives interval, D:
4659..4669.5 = -1.1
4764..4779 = 1.6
